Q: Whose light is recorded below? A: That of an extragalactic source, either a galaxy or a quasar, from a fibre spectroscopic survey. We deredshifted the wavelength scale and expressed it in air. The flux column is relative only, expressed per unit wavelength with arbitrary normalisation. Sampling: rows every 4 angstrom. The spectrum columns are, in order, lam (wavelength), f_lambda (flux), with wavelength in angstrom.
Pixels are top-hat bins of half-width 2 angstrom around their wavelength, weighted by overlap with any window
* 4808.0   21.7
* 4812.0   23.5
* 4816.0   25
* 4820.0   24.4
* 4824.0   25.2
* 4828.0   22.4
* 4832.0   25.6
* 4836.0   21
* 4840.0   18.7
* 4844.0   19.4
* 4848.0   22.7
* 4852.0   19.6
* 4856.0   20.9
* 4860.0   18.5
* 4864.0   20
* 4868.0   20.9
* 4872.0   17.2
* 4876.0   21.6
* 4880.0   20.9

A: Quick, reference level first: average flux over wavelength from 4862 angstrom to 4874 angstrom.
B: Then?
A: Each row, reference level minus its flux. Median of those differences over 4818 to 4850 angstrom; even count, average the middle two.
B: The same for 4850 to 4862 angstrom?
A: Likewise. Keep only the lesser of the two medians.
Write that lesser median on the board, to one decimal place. -3.2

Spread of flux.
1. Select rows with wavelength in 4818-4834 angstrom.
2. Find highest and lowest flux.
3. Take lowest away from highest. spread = 3.20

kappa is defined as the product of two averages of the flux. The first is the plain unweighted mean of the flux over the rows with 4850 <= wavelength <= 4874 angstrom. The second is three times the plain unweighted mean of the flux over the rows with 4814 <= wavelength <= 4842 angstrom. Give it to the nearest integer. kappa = 1358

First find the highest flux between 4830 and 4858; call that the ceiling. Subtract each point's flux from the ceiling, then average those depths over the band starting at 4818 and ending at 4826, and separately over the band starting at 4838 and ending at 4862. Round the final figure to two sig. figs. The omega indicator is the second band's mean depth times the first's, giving 4.5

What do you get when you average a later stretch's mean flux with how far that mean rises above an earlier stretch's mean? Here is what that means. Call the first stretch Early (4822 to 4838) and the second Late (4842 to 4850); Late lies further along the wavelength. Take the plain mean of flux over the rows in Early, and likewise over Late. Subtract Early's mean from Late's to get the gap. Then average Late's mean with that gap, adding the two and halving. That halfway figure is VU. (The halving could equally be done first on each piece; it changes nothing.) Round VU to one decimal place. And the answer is 9.3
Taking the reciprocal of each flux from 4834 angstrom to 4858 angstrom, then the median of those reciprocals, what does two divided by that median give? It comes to 40.5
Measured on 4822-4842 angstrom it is 44.8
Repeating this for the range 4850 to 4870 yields 40.0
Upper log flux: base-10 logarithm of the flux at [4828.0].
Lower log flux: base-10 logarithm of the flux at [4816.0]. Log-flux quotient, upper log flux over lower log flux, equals 0.97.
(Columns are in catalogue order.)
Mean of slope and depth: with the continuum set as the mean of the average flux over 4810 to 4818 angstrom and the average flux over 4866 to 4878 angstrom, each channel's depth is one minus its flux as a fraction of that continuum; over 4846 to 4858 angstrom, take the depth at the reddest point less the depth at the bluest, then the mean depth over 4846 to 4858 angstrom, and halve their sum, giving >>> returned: 0.064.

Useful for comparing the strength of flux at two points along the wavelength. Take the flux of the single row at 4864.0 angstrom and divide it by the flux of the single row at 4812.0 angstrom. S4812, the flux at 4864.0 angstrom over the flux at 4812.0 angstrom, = 0.85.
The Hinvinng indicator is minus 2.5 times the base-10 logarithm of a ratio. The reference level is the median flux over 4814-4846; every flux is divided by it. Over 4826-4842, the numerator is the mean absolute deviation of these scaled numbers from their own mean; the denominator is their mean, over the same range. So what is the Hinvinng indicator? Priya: 2.6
